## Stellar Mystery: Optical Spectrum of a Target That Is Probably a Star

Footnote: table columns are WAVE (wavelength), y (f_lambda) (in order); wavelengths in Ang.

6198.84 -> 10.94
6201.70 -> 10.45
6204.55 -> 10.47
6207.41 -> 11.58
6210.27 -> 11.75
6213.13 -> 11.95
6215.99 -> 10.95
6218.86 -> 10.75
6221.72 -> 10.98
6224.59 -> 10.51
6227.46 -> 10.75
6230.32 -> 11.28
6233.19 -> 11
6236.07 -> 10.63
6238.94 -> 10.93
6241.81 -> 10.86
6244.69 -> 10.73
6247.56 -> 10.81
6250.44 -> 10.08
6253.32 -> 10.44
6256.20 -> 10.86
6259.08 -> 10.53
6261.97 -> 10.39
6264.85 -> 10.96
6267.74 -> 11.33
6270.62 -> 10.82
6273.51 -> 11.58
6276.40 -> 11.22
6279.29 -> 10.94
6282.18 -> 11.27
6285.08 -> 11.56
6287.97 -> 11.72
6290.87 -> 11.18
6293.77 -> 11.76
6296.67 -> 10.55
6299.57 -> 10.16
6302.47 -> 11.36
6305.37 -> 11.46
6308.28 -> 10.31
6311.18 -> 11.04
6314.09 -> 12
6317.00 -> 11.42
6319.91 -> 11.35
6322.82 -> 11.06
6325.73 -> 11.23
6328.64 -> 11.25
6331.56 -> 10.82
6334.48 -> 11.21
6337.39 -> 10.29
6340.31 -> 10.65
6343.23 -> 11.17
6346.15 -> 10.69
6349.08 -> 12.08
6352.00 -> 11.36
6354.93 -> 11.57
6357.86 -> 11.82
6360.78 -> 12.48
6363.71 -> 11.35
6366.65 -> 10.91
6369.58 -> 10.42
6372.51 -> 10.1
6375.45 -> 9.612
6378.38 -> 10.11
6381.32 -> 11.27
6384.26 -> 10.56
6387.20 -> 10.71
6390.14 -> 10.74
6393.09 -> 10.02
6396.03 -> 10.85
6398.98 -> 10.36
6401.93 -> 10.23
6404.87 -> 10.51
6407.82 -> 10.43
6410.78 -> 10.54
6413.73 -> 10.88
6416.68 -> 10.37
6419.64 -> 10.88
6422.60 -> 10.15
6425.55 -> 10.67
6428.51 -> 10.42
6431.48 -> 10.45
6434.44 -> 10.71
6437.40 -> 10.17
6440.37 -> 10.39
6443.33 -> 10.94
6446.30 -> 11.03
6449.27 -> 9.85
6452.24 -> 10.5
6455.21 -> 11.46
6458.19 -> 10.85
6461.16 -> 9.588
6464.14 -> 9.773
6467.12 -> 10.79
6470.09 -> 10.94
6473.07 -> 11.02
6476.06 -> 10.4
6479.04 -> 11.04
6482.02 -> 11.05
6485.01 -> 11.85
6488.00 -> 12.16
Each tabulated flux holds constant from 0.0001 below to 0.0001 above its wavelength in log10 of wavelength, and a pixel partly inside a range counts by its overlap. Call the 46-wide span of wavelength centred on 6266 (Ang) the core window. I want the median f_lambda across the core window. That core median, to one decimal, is 10.9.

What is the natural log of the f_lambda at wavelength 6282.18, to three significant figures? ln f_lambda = 2.42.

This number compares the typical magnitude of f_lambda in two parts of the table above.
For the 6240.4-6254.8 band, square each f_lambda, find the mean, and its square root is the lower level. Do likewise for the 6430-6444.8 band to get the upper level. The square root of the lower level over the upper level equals 1.00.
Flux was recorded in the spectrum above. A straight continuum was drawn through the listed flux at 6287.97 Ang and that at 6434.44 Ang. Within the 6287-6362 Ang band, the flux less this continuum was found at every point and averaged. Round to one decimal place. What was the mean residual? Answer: -0.2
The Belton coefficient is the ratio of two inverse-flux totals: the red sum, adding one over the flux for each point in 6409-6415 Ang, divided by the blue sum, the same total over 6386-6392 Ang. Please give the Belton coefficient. 1.00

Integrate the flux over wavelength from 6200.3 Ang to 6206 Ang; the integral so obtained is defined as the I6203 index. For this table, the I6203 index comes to 60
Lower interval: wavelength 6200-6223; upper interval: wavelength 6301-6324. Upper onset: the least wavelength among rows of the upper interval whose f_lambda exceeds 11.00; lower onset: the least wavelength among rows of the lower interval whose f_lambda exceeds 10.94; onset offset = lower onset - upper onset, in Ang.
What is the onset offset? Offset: -95.1 Ang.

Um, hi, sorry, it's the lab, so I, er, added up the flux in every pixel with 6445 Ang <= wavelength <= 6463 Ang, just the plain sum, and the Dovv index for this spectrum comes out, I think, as 63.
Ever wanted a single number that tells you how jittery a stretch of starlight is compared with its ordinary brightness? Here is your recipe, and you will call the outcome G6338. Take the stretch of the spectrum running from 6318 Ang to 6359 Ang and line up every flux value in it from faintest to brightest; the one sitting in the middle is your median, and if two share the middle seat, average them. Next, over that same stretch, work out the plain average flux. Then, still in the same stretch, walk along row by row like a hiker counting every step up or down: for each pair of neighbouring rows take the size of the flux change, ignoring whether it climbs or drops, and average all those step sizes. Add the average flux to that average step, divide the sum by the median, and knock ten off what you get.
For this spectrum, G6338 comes -8.96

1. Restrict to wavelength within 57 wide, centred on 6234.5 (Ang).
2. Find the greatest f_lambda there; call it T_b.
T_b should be 11.95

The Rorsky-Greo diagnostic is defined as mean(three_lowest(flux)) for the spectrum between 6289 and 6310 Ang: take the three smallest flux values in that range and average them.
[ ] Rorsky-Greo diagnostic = 10.3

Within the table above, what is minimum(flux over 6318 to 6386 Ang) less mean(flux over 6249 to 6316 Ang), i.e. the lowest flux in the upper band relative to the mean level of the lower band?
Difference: -1.41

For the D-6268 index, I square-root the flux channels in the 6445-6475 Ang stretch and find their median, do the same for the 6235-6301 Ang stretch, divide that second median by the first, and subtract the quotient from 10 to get 9.00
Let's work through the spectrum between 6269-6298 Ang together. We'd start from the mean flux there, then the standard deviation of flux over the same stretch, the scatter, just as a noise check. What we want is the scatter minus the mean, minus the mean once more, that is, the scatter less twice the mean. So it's -22.1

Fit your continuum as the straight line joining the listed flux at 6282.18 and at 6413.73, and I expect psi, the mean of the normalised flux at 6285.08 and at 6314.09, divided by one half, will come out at 2.10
